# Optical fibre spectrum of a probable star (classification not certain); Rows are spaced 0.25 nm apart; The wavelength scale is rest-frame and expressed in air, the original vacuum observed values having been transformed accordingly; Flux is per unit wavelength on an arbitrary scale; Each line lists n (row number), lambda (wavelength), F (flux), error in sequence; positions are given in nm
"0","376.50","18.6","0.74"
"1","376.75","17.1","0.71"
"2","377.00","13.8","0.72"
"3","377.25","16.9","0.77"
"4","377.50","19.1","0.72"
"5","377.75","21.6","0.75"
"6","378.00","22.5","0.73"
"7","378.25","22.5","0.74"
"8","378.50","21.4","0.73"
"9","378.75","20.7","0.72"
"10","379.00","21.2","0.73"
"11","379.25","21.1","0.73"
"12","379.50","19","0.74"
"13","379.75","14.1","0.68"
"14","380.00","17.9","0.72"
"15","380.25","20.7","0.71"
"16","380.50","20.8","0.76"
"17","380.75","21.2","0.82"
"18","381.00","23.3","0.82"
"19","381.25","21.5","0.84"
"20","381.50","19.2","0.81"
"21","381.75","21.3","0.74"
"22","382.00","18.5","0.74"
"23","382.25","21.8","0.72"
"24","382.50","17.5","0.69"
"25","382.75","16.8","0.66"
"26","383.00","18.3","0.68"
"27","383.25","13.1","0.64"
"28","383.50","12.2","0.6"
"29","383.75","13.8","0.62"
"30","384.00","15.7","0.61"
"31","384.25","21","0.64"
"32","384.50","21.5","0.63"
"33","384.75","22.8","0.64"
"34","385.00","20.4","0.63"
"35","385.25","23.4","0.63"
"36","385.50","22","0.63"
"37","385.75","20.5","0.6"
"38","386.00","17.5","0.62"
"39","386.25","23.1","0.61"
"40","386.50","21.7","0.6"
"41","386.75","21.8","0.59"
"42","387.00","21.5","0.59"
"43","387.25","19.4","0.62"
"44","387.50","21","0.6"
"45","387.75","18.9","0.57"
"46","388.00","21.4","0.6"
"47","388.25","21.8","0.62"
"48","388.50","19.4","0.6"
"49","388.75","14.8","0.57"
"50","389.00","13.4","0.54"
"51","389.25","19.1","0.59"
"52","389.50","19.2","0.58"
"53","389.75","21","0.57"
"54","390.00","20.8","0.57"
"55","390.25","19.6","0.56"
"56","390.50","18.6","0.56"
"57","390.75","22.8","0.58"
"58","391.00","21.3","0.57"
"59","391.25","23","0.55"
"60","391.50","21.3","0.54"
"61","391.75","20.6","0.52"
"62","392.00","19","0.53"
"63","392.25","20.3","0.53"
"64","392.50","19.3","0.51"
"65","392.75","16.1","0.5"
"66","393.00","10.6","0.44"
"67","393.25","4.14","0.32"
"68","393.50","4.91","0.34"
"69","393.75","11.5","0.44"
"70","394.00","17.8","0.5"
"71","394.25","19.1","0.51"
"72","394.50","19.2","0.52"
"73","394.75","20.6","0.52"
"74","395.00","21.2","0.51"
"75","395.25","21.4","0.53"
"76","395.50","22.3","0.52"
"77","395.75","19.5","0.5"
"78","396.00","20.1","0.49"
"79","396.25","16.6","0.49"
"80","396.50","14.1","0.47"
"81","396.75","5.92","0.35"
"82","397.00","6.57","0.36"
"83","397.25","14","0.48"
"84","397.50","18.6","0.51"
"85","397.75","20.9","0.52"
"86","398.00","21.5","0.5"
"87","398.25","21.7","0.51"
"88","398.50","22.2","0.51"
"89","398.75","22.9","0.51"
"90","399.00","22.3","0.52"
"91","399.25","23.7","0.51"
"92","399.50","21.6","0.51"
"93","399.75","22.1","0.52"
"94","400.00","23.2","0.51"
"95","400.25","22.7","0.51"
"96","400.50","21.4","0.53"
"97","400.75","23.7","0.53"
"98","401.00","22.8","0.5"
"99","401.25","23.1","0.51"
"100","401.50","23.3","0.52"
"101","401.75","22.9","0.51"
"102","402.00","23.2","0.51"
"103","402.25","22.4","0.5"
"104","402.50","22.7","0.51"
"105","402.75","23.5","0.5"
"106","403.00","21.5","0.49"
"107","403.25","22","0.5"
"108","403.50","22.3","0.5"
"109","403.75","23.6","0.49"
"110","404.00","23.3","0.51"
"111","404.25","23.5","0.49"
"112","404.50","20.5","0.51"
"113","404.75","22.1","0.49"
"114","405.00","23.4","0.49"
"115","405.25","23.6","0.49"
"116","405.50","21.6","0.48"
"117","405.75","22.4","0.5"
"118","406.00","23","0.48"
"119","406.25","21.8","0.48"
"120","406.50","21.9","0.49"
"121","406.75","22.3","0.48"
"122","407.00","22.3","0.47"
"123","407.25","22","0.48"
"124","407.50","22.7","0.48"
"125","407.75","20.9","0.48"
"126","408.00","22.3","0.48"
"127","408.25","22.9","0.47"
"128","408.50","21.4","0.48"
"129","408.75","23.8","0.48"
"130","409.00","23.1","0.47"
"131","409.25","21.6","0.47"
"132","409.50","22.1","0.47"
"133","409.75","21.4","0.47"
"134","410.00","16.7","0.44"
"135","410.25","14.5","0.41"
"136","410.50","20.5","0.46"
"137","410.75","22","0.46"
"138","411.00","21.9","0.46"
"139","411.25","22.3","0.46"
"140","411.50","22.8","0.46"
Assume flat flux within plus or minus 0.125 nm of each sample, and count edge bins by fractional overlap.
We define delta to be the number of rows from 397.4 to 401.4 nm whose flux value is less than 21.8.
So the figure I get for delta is 6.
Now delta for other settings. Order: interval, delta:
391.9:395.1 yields 13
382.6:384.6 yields 8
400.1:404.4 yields 2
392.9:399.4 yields 21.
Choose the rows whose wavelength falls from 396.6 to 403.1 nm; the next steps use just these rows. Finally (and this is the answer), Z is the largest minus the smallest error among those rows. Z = 0.18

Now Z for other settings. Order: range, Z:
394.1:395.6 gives 0.02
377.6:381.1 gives 0.14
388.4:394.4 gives 0.28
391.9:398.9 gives 0.21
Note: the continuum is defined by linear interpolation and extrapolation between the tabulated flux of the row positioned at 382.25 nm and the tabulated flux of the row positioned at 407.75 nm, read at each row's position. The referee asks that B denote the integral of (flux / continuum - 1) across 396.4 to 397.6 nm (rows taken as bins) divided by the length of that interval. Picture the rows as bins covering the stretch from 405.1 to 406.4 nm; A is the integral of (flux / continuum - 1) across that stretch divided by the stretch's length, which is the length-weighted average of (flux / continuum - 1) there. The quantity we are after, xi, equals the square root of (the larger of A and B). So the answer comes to 0.269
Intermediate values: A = 0.072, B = -0.45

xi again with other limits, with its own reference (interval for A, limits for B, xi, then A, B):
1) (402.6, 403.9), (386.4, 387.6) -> 0.270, 0.073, -0.03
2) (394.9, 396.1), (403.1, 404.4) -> 0.294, -0.020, 0.09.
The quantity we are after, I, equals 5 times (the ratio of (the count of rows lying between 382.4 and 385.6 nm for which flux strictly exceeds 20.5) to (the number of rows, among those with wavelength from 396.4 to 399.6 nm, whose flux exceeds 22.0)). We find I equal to 6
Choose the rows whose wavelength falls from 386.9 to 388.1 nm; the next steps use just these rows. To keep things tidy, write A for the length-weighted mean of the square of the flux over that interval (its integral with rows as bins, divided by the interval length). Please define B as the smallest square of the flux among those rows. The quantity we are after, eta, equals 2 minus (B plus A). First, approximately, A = 417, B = 357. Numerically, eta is -772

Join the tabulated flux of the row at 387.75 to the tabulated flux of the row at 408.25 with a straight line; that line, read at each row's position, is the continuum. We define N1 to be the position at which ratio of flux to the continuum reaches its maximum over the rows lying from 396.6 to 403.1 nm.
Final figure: 399.25 nm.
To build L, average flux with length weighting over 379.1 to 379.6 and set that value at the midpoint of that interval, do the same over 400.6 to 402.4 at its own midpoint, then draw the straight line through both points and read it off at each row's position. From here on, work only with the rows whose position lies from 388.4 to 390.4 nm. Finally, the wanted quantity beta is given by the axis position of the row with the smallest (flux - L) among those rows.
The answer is 389.00 nm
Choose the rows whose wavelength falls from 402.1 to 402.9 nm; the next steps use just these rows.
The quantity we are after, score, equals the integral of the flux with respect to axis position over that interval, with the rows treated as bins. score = 18.3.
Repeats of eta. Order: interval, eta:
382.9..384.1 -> -362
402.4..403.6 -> -962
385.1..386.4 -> -762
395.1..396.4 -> -674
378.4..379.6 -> -788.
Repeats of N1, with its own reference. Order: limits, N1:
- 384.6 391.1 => 385.25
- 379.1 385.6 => 381.00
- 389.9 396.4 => 391.25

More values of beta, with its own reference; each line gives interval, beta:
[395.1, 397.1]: 396.75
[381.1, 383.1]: 382.75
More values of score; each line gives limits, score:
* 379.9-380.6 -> 13.9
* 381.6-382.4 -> 16.3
